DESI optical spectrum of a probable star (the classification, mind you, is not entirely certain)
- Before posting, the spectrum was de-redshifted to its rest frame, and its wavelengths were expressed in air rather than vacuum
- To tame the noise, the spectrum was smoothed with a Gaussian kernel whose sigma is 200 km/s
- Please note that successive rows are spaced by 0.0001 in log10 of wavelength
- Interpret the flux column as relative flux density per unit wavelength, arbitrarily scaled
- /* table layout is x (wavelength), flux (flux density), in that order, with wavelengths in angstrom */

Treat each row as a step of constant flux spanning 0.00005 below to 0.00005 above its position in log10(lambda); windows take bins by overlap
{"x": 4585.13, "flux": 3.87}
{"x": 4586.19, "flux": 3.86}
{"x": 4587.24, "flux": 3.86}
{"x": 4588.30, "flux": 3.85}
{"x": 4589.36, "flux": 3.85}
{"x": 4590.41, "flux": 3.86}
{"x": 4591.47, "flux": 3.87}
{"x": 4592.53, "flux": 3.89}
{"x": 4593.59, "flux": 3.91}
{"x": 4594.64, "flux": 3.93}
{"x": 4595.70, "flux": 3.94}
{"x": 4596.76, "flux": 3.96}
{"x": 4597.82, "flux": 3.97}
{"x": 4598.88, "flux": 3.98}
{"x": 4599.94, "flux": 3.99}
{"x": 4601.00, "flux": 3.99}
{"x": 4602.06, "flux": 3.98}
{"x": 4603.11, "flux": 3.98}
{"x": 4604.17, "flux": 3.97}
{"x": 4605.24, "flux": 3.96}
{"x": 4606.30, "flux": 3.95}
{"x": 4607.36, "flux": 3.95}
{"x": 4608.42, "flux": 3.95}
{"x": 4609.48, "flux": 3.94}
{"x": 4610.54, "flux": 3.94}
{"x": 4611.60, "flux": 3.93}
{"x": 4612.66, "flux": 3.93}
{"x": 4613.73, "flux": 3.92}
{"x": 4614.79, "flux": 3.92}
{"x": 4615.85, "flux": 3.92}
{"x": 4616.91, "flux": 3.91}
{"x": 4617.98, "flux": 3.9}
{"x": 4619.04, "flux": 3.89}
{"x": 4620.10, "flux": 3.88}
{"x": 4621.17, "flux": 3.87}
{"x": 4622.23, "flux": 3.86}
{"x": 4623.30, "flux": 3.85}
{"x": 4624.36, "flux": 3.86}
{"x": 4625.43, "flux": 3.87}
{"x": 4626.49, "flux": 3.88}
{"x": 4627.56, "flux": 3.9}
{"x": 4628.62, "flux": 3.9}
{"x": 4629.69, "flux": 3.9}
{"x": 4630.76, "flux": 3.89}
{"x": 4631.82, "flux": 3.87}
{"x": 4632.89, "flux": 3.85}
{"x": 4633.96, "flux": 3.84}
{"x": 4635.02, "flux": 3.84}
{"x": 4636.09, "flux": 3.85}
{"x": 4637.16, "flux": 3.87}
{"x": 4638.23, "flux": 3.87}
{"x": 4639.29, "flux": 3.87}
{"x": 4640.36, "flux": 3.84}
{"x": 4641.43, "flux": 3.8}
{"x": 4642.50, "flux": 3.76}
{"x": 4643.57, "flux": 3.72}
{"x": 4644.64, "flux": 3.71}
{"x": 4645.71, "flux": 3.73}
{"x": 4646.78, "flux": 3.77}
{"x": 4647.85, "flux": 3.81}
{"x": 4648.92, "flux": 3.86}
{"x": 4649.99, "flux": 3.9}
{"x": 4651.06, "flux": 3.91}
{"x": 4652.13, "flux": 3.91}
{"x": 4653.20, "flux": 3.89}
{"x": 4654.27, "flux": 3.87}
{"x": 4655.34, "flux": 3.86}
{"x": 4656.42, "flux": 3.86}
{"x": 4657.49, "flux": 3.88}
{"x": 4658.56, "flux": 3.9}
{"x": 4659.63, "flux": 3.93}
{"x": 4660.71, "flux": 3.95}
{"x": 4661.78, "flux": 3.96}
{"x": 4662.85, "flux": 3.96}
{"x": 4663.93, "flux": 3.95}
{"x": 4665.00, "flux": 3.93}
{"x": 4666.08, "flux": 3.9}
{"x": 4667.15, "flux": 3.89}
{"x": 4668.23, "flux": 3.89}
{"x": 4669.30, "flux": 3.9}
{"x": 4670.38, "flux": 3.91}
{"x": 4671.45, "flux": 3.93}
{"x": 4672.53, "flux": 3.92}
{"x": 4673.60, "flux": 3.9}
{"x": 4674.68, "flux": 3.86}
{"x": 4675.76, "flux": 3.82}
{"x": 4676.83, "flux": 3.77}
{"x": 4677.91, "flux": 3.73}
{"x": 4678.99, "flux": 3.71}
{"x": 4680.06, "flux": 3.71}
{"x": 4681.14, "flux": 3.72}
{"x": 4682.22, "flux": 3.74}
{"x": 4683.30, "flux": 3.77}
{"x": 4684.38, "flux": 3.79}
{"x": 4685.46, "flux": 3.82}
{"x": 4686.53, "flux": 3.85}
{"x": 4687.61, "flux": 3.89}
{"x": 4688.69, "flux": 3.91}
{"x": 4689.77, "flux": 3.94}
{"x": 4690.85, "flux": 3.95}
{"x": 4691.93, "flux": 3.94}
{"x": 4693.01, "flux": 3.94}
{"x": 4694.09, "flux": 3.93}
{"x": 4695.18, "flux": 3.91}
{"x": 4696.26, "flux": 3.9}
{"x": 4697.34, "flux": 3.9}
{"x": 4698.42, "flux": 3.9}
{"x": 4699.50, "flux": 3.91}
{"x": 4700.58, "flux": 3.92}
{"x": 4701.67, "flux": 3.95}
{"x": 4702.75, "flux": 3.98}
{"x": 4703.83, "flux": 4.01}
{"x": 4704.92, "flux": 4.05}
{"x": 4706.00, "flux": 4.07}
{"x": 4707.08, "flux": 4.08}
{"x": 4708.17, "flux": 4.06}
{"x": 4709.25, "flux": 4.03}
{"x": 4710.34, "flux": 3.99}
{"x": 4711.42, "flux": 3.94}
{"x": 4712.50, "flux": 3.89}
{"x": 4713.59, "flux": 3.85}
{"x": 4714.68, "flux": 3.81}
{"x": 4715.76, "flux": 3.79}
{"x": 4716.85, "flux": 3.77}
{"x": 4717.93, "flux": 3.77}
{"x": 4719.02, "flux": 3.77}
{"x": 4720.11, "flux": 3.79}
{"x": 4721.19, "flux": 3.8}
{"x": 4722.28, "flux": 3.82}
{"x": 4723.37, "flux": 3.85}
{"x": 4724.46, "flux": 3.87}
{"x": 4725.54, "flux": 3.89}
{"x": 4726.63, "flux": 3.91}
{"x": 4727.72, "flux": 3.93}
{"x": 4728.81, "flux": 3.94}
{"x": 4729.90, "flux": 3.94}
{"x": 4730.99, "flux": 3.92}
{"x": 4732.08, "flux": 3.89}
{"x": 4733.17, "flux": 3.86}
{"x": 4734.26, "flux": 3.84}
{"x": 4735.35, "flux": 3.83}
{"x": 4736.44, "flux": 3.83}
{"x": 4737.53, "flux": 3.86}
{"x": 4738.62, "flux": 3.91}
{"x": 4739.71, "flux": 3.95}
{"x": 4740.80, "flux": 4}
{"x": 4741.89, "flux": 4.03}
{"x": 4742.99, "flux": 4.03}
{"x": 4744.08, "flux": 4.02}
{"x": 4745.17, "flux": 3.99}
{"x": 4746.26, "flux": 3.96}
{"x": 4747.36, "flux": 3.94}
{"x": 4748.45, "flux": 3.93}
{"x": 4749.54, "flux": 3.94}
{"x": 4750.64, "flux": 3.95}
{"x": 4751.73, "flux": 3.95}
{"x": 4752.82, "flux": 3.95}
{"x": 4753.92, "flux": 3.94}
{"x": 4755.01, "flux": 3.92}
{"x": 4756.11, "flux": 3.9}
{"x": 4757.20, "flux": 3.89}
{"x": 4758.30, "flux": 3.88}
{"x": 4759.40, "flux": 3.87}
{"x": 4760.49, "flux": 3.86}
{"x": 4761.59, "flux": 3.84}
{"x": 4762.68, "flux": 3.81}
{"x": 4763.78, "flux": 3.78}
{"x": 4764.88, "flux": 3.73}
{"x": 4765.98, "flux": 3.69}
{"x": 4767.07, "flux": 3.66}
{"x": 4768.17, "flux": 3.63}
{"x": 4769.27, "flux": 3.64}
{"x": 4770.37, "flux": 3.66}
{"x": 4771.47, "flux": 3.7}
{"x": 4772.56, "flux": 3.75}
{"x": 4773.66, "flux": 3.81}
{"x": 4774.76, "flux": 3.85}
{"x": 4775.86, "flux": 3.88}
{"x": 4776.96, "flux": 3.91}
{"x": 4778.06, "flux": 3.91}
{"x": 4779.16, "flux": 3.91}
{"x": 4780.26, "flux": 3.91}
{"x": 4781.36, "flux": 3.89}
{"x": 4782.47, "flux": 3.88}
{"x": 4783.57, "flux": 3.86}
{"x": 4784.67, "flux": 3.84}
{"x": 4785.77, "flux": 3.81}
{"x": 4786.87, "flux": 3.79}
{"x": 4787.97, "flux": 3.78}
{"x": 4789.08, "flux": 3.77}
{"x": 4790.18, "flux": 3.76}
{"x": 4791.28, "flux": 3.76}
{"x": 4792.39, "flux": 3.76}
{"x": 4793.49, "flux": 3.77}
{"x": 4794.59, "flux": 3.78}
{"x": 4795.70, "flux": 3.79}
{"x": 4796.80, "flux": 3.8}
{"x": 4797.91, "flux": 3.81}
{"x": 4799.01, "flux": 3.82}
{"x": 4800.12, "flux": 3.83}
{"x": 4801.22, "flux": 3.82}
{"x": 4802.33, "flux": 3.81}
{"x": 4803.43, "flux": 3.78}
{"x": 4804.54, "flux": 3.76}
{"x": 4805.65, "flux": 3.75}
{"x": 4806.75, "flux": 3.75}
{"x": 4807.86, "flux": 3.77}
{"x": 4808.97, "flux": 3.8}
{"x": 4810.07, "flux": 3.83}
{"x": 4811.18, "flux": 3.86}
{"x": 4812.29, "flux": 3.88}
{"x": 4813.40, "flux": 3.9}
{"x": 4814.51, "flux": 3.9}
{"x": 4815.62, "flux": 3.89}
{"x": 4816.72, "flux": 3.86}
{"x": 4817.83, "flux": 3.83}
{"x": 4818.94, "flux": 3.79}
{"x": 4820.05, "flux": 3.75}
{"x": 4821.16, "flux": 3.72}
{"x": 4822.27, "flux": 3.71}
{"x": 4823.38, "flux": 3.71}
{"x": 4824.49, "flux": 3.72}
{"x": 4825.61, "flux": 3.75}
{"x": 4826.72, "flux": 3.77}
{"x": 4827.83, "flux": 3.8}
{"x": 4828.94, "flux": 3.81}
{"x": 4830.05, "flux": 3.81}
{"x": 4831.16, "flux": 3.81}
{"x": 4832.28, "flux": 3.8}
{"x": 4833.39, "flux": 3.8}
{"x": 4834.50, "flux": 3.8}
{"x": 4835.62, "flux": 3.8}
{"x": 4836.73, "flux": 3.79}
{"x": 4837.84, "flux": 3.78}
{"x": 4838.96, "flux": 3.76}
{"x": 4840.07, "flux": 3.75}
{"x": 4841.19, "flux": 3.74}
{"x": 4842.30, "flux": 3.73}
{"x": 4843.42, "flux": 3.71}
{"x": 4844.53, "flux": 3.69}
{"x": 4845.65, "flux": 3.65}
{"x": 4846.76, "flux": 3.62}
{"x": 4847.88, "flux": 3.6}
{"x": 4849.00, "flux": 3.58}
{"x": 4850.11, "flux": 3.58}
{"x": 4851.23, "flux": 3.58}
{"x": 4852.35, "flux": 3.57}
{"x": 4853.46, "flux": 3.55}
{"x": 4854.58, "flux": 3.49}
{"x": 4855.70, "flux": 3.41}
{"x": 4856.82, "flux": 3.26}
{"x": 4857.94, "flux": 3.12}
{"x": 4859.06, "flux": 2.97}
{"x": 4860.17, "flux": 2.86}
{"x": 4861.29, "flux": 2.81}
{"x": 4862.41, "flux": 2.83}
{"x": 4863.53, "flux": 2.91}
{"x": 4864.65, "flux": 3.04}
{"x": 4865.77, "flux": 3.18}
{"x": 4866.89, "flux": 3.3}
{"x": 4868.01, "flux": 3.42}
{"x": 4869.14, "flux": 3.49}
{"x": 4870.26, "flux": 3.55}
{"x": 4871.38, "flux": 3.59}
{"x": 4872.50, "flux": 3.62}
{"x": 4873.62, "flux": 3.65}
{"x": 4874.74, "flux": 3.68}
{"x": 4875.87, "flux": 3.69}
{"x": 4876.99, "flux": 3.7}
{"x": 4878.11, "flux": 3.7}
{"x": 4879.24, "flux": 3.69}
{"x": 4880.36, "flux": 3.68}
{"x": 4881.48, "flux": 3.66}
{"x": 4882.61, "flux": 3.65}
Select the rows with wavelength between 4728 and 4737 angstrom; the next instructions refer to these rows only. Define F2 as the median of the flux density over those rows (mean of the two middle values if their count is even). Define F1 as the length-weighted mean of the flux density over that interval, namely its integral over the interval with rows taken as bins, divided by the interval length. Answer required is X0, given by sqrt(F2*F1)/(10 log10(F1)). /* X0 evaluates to 0.6584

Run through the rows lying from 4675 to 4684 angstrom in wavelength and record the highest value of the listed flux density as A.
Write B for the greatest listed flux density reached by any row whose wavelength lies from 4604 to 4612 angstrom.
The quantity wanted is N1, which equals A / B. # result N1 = 0.96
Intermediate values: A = 3.82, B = 3.97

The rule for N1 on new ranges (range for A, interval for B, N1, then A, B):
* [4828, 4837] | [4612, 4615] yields 0.97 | 3.81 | 3.93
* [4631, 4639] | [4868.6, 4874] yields 1.06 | 3.87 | 3.65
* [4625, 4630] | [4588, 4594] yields 1.00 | 3.9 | 3.91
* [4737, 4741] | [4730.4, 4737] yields 1.02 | 4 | 3.92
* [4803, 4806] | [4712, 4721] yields 0.97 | 3.78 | 3.89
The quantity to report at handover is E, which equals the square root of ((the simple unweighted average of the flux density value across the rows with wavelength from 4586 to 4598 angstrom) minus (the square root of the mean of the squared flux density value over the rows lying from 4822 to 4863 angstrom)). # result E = 0.55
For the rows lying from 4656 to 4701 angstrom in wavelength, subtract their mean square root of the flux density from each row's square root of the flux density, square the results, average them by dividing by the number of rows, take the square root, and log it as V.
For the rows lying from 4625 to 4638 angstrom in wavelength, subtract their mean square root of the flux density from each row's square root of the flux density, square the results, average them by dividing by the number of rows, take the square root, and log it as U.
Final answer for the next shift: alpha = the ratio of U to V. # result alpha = 0.30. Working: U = 0.006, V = 0.019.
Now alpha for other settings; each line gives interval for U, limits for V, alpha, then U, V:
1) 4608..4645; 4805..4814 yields 1.00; 0.014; 0.014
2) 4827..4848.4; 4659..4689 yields 0.81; 0.017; 0.021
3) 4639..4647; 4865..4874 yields 0.33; 0.014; 0.042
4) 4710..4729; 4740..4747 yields 2.72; 0.017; 0.006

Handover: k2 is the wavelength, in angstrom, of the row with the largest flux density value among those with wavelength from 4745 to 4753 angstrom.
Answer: 4745.17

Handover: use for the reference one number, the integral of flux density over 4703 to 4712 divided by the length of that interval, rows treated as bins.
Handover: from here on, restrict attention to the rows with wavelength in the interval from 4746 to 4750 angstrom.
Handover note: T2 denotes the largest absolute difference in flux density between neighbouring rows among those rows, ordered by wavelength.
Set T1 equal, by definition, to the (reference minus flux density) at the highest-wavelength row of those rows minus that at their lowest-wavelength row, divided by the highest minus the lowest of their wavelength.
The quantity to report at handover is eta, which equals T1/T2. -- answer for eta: 0.3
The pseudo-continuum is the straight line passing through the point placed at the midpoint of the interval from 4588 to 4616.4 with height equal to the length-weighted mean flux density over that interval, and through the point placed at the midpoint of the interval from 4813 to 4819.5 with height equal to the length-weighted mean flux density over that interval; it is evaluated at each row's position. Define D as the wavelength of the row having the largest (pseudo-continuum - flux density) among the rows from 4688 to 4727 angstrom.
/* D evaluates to 4716.85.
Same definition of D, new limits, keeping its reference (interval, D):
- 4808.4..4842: 4822.27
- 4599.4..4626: 4623.30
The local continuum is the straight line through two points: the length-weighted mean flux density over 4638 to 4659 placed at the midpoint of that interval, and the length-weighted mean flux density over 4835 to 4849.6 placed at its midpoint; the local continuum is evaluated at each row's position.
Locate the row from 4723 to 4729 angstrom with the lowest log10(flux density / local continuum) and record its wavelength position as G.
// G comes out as 4723.37 angstrom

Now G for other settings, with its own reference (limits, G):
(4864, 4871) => 4864.65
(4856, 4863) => 4861.29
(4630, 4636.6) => 4633.96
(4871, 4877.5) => 4871.38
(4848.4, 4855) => 4854.58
